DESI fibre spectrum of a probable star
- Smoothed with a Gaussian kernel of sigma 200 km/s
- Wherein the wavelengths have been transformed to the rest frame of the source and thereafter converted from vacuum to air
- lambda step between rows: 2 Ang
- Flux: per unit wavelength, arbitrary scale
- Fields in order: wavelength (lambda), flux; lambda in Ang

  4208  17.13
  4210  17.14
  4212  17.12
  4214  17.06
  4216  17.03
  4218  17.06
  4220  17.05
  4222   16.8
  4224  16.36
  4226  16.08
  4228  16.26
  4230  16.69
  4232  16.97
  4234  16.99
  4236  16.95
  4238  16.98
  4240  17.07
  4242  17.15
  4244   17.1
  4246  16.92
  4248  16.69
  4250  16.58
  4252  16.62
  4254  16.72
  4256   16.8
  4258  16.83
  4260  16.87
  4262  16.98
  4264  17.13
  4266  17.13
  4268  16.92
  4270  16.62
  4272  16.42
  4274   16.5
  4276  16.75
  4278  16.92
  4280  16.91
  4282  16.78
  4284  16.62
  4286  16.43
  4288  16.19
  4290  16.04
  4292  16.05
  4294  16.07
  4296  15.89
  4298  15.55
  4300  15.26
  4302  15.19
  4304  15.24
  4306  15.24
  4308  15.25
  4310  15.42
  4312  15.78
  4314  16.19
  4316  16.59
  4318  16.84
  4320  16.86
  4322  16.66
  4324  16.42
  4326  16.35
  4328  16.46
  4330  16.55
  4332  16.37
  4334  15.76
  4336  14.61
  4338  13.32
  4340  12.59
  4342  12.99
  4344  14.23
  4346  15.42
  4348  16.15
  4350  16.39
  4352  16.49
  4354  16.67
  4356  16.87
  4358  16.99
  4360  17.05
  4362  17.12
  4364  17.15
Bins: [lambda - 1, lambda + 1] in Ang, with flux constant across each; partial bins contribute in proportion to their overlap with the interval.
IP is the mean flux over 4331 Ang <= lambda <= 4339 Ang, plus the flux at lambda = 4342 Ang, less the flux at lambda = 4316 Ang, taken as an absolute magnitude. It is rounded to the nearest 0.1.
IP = 11.4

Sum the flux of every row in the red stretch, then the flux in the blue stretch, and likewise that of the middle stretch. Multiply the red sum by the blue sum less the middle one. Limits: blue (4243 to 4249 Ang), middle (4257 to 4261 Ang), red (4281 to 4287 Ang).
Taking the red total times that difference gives 848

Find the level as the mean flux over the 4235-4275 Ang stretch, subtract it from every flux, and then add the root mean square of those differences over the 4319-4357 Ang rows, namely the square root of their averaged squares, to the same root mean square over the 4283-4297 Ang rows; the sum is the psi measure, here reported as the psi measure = 2.5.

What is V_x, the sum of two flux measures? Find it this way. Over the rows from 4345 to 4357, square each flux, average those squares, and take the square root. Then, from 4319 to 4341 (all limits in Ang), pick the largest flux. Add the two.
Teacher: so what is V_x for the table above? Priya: 33.2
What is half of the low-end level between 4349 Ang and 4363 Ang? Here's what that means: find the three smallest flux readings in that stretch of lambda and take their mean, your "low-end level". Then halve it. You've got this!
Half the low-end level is 8.26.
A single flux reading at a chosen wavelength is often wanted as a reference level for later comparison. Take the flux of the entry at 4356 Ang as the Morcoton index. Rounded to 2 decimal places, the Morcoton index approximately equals 16.87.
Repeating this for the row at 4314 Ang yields 16.19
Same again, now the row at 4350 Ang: 16.39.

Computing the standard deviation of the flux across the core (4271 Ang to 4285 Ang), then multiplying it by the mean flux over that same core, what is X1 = 3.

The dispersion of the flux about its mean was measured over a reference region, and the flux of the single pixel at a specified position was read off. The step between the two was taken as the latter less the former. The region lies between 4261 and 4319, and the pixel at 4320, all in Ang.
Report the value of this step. 16.2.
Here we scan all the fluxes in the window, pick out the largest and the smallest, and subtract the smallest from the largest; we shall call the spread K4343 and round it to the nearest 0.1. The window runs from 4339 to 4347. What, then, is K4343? 2.8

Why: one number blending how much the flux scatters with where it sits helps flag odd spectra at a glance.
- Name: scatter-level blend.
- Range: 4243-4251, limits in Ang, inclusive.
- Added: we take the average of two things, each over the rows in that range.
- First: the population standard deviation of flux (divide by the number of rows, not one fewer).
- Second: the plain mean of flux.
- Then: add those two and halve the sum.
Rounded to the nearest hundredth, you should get 8.51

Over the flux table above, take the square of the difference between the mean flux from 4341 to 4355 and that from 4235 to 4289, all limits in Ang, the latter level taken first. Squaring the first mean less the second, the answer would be 1.7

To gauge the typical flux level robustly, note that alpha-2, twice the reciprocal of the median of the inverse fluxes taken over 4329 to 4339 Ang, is 31.5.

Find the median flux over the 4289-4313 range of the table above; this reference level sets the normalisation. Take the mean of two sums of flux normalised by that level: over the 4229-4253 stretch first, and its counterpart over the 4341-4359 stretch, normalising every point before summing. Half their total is 11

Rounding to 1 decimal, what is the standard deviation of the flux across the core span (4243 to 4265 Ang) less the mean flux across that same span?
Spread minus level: -16.7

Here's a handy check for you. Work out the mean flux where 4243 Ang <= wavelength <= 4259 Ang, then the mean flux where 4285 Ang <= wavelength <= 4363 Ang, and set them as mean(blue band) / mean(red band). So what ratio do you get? 1.06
